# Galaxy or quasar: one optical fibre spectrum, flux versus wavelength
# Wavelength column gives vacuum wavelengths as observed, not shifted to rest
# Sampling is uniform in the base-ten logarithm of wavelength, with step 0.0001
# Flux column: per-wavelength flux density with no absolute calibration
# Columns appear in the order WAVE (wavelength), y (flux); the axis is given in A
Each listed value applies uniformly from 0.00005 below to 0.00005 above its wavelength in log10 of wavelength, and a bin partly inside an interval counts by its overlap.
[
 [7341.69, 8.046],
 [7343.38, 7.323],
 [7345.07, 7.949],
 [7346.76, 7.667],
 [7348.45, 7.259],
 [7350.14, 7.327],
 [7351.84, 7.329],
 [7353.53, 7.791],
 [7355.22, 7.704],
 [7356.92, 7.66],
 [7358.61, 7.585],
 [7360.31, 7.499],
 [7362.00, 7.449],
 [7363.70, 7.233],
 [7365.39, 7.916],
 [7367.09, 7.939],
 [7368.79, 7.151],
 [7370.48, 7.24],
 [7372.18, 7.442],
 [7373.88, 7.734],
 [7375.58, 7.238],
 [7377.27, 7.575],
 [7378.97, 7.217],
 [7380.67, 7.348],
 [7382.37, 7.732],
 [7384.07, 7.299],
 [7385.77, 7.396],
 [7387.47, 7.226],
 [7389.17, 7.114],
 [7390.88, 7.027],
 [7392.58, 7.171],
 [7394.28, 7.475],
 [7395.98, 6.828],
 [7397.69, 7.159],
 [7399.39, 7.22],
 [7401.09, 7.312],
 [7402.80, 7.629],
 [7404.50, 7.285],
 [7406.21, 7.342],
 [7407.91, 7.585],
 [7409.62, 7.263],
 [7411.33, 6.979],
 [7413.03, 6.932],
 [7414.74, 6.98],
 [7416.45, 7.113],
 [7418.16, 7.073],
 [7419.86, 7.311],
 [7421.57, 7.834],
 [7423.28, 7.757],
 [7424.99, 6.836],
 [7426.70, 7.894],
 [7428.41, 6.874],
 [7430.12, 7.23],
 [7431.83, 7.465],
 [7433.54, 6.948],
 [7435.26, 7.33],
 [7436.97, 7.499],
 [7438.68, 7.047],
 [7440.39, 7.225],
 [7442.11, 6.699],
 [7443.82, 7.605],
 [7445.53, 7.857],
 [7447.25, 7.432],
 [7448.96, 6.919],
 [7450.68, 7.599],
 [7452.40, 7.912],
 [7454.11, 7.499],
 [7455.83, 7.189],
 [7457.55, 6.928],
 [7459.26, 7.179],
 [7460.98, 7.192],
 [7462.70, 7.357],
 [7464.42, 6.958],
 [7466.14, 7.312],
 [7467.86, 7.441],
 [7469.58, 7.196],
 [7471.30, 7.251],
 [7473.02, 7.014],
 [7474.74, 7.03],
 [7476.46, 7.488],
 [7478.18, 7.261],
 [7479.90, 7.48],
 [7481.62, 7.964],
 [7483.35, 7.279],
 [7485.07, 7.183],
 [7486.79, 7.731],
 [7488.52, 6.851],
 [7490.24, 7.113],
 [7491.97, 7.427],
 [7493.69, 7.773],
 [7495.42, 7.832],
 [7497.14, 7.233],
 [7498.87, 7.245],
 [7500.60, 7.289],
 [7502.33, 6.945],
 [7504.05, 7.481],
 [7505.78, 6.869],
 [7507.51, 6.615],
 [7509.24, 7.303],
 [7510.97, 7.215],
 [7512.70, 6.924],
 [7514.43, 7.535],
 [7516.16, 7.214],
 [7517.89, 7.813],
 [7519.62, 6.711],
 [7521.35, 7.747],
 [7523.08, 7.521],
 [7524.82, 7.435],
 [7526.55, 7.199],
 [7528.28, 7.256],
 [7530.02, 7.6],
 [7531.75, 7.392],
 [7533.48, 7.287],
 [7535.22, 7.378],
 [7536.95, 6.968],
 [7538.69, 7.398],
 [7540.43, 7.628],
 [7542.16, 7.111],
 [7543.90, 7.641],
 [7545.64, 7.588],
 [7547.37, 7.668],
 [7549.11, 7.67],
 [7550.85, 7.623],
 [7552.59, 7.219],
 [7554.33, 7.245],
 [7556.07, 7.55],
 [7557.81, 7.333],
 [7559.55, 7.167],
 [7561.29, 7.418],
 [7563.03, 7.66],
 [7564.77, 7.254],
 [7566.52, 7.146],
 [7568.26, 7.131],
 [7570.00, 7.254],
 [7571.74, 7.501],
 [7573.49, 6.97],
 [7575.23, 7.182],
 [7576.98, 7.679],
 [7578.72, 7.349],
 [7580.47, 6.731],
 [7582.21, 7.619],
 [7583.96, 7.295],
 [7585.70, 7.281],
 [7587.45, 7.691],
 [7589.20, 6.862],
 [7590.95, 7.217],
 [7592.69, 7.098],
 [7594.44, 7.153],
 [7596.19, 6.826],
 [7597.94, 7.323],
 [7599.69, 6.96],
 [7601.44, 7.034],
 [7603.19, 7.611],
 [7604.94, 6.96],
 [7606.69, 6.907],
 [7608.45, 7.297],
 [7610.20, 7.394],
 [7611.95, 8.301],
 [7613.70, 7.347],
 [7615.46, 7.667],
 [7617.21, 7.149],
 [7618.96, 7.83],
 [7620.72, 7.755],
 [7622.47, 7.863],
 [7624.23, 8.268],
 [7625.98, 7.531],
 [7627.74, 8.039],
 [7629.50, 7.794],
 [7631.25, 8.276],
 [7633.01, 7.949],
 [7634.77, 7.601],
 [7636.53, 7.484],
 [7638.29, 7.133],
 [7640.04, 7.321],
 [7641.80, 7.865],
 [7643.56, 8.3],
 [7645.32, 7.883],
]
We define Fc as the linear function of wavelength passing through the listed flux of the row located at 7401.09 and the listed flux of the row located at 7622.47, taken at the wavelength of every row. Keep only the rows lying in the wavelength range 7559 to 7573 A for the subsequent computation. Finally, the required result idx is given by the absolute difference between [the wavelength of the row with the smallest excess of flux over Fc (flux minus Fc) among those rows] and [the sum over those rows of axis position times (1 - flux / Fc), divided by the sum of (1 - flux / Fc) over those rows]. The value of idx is 2.5 A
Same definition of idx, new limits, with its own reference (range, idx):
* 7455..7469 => 3.2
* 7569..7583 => 4.4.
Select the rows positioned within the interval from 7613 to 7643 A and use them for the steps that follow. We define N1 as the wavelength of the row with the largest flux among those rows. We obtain 7631.25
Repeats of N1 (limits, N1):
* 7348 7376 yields 7367.09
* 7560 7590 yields 7587.45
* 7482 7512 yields 7495.42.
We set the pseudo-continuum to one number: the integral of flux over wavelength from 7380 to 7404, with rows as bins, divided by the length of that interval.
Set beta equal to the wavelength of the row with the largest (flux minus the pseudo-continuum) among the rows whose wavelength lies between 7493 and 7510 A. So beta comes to 7495.42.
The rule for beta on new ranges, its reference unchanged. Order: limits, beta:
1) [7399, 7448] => 7426.70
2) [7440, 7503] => 7481.62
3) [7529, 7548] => 7547.37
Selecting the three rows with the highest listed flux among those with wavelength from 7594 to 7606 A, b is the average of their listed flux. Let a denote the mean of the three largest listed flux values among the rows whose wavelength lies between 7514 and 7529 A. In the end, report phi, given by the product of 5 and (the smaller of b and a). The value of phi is 36.8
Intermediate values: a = 7.70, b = 7.36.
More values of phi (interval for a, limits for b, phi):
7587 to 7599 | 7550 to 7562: 37.1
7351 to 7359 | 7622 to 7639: 38.6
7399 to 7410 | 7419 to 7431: 37.6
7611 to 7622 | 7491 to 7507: 38.5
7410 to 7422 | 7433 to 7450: 37.1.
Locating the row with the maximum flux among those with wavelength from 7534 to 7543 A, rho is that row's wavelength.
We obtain 7540.43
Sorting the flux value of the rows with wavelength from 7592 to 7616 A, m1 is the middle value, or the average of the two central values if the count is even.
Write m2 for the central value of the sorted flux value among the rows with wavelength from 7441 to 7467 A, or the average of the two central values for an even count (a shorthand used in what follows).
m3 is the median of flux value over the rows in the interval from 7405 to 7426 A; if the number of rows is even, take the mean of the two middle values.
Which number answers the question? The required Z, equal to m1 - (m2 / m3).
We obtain 6.21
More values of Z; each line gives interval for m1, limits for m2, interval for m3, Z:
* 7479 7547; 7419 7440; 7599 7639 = 6.34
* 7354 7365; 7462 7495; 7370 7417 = 6.54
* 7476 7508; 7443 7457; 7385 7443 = 6.23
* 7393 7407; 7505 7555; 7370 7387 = 6.30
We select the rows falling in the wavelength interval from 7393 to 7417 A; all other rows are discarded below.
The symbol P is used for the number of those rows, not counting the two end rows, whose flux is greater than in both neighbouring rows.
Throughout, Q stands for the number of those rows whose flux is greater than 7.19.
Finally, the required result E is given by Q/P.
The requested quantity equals 4.0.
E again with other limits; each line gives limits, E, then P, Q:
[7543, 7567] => 4.0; 3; 12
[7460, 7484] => 2.2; 5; 11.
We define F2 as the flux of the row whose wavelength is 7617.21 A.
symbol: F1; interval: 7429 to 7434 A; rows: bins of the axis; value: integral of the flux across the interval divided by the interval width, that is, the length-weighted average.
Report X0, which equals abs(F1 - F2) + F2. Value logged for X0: 7.22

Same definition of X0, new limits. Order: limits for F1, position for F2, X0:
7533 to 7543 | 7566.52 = 7.29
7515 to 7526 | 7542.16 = 7.41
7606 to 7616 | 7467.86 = 7.48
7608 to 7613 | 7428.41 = 7.70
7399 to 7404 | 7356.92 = 7.92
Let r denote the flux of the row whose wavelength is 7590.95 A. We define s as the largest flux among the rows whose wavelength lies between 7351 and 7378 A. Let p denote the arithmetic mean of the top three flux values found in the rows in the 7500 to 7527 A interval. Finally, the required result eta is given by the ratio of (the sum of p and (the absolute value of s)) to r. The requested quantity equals 2.17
